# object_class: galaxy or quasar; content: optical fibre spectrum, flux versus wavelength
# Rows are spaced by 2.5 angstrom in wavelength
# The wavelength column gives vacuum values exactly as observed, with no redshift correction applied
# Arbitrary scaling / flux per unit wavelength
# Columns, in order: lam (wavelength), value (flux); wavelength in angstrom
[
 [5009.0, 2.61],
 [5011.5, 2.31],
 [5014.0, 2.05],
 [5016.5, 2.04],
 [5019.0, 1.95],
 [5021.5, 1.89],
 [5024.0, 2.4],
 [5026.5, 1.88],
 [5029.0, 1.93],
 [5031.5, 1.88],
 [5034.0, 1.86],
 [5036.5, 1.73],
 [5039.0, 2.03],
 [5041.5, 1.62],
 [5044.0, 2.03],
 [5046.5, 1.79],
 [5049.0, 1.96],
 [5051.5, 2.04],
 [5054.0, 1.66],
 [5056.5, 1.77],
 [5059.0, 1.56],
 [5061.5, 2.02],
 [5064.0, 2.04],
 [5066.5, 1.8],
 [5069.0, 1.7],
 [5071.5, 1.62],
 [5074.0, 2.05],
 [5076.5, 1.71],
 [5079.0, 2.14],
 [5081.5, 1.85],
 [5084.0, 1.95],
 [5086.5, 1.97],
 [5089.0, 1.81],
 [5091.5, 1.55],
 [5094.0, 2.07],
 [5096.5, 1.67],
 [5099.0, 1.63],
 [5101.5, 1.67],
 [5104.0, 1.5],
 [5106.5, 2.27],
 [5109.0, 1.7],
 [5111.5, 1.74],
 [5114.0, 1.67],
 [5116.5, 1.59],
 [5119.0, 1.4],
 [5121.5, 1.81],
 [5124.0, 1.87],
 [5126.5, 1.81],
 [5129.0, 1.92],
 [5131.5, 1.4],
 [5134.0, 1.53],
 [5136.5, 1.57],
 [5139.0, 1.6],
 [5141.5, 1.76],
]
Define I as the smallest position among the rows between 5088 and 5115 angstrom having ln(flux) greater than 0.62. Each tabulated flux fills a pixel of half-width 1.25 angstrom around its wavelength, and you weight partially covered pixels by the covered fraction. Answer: 5094.0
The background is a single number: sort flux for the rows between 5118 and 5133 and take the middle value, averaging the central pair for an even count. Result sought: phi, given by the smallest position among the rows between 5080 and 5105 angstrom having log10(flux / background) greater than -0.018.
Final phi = 5081.5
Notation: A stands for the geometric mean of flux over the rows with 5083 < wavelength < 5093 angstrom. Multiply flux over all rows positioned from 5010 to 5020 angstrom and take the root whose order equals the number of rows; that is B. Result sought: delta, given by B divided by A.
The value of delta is 1.15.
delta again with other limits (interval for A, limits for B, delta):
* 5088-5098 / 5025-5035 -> 1.07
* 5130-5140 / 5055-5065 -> 1.21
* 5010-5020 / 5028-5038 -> 0.89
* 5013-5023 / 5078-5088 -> 1.00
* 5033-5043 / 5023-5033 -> 1.12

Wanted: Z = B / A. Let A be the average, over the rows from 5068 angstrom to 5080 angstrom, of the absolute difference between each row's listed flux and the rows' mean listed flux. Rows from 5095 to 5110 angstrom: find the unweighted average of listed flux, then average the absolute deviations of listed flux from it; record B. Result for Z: 0.88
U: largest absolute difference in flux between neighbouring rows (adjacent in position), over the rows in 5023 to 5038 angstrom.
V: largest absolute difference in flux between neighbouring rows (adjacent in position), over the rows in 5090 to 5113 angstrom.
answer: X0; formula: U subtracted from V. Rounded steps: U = 0.52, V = 0.77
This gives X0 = 0.25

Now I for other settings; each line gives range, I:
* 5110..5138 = 5124.0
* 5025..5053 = 5026.5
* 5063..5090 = 5064.0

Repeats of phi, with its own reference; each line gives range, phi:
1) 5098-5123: 5106.5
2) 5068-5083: 5074.0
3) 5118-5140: 5121.5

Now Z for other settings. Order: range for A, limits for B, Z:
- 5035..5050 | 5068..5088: 1.05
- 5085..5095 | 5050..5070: 0.92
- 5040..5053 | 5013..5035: 0.80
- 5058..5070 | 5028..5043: 0.67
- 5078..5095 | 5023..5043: 1.05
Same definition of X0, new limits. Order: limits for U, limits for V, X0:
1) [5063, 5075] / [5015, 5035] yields 0.09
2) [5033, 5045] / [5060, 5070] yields -0.17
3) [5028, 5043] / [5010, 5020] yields -0.15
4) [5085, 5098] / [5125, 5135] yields 0.00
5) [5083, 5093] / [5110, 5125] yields 0.15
